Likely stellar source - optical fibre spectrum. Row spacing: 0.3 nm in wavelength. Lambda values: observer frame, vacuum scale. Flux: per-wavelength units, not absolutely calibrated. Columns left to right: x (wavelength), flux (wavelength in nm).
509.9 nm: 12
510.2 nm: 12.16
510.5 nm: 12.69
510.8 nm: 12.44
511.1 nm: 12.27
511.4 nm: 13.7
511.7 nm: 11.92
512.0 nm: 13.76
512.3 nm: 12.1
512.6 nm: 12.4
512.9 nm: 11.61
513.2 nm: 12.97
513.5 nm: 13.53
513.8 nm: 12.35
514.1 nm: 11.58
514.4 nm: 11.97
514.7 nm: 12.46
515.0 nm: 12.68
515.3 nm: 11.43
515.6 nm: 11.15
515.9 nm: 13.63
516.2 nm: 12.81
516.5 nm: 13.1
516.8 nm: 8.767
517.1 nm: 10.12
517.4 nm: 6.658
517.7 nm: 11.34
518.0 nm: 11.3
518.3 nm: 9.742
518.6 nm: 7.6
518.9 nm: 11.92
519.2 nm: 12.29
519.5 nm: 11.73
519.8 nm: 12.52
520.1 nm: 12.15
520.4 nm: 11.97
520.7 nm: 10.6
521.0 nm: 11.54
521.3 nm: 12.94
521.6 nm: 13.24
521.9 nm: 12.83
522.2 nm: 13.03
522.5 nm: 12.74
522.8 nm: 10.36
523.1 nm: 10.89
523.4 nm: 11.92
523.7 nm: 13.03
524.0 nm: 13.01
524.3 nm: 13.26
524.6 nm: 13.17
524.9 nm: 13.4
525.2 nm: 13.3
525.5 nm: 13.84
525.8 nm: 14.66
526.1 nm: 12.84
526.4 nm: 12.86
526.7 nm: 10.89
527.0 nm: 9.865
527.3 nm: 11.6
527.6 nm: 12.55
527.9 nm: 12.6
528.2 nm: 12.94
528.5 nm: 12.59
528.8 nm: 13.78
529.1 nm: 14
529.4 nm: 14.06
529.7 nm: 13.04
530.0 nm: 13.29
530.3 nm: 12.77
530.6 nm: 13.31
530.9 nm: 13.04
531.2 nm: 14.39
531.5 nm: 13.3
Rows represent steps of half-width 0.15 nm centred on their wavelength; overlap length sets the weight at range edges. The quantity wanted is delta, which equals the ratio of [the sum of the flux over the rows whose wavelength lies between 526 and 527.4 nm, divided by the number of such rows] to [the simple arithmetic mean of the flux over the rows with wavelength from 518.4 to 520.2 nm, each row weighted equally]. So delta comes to 1.02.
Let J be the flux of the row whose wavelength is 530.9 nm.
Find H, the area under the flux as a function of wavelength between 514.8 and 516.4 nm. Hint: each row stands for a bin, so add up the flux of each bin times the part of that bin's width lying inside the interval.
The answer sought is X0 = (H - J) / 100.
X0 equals 0.07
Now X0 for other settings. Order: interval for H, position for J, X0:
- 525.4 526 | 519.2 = -0.04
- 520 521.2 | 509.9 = 0.02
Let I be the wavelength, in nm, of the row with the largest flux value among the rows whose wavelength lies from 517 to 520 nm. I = 519.8 nm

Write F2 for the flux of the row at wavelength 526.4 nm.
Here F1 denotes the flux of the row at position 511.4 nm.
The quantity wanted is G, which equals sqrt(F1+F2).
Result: 5.15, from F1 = 13.7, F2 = 12.86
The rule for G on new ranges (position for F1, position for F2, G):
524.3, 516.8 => 4.69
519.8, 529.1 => 5.15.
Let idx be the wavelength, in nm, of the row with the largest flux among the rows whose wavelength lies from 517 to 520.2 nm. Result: 519.8 nm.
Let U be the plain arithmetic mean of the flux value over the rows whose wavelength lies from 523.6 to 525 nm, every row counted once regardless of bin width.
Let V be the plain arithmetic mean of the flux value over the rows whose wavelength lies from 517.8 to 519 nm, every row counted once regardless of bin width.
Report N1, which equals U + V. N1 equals 23.3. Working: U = 13.2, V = 10.1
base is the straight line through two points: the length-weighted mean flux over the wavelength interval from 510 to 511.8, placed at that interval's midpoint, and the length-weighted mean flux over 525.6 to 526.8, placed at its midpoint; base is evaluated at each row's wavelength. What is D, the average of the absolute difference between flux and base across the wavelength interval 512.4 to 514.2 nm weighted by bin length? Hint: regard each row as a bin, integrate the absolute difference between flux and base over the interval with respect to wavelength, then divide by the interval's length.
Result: 0.6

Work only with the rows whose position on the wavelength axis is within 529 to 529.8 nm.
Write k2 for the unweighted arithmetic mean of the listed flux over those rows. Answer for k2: 13.7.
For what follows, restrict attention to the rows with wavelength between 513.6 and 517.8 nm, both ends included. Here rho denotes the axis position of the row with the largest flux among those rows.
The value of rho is 515.9 nm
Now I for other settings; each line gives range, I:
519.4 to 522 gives 521.6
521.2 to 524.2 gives 521.6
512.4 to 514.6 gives 513.5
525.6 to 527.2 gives 525.8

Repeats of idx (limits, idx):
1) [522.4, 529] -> 525.8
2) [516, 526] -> 525.8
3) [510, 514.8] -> 512.0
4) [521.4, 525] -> 524.9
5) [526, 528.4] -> 528.2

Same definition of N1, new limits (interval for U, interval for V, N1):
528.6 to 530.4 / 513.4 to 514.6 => 25.8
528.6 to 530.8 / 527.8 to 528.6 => 26.2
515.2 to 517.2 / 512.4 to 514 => 24.1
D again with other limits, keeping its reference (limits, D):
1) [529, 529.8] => 0.7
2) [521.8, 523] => 0.8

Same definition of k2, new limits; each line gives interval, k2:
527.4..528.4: 12.7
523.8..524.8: 13.1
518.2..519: 9.8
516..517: 11.6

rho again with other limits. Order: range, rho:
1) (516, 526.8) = 525.8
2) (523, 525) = 524.9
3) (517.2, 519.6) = 519.2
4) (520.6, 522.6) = 521.6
